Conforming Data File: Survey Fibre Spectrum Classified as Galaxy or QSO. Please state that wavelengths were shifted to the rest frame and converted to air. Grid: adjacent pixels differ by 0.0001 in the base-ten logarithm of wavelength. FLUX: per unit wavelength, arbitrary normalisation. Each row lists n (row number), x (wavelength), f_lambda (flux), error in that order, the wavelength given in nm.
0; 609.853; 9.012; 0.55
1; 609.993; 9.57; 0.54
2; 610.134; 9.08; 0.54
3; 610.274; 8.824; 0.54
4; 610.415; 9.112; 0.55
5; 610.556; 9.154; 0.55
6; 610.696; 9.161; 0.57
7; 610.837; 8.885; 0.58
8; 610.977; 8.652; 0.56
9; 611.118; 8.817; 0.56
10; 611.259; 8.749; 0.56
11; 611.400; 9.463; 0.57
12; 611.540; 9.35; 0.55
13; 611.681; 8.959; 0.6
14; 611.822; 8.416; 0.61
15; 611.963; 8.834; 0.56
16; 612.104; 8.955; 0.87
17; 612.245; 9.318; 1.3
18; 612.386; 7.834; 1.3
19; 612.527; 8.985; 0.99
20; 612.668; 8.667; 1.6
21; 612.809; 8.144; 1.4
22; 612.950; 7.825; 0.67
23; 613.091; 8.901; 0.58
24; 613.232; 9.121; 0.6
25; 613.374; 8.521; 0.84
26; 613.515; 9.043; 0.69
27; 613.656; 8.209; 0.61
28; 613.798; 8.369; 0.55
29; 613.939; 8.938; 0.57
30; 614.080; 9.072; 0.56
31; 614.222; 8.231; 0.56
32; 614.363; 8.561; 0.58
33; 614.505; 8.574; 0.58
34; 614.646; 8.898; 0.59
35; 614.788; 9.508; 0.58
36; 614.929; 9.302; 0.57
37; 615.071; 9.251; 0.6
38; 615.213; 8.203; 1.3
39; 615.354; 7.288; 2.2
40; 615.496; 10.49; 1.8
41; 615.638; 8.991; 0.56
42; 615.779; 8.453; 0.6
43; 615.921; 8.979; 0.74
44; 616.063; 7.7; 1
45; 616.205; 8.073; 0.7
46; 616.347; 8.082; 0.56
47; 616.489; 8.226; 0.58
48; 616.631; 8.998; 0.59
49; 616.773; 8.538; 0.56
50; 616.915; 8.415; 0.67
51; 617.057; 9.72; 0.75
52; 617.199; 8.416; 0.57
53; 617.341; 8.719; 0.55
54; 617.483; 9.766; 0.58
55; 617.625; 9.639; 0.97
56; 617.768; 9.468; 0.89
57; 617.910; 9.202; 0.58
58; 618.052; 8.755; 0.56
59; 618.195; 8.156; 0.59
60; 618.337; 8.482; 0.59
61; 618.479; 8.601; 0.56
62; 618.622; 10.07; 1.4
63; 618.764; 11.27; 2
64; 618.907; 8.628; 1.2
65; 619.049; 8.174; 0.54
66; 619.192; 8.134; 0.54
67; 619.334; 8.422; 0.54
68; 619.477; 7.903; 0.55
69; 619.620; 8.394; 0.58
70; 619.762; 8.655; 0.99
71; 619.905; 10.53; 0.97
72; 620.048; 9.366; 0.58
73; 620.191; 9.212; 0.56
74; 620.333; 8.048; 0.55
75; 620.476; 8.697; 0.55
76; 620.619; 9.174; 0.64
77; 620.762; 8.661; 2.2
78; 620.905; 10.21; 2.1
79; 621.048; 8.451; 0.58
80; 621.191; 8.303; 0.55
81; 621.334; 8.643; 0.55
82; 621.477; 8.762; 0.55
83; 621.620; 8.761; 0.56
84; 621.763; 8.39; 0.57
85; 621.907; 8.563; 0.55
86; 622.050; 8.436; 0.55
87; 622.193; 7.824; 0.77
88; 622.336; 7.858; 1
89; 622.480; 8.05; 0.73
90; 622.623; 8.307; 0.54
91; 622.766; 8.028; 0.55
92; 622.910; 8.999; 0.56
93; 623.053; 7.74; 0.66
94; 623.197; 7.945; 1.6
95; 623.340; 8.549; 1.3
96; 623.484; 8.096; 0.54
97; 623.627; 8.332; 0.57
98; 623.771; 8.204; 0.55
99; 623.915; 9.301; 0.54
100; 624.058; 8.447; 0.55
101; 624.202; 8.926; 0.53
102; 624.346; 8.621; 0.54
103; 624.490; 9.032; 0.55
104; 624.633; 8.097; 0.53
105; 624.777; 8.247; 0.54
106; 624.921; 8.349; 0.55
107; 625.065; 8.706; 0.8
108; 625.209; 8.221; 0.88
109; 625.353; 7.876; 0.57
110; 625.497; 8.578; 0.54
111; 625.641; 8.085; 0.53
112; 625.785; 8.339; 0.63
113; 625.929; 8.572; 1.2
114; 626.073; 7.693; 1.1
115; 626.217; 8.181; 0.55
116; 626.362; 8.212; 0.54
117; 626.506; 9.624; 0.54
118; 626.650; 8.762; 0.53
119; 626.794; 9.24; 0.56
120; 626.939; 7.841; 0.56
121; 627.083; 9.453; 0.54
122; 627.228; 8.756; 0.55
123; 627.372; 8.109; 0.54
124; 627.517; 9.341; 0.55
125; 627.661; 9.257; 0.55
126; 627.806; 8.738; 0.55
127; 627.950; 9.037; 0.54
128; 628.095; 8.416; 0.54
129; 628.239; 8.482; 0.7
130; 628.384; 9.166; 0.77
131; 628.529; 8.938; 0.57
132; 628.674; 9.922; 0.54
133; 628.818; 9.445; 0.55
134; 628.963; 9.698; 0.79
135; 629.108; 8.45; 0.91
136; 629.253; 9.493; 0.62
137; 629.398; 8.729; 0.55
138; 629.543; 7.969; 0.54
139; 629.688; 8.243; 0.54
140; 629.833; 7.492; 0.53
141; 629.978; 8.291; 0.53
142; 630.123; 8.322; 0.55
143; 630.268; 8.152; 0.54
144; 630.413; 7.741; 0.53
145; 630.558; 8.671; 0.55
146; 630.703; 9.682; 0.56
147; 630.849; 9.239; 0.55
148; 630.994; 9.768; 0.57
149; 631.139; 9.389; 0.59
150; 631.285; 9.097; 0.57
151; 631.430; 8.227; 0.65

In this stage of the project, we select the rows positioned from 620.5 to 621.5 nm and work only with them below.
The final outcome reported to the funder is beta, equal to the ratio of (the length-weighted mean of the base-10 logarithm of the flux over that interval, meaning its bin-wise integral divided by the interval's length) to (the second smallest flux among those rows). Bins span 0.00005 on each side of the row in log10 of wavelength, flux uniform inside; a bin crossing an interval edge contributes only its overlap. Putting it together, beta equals 0.112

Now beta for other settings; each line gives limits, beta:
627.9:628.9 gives 0.113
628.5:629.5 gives 0.110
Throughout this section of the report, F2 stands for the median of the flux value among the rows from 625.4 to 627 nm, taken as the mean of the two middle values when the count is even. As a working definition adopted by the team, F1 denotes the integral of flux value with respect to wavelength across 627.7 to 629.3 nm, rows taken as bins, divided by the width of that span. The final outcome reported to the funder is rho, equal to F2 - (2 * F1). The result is -9.80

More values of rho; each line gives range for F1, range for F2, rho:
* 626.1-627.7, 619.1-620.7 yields -8.86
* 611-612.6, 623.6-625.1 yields -9.29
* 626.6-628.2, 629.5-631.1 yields -9.33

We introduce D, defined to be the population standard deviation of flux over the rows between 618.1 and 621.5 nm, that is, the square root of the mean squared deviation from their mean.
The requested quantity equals 0.84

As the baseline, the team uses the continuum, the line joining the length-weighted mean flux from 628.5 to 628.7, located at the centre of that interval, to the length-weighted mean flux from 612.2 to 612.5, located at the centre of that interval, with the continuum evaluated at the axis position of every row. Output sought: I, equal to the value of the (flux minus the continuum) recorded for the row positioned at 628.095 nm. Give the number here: -1.0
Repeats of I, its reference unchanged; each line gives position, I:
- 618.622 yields 1.2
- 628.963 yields 0.3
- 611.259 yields 0.2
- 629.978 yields -1.2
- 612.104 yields 0.4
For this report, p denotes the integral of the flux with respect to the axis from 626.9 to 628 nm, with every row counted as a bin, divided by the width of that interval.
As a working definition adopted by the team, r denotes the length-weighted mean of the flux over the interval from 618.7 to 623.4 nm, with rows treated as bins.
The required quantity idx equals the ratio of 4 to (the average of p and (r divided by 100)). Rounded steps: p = 8.84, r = 8.63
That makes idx 0.896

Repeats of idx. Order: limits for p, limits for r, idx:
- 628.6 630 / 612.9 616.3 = 0.901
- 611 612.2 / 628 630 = 0.887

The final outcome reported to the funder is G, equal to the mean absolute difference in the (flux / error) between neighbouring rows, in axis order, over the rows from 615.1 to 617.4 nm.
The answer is 2.54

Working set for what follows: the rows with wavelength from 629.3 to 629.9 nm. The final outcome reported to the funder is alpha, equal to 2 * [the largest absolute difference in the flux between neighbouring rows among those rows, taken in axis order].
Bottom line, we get 1.5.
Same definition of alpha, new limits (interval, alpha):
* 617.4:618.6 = 1.2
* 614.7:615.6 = 6.4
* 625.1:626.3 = 1.8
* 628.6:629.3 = 2.5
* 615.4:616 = 3.0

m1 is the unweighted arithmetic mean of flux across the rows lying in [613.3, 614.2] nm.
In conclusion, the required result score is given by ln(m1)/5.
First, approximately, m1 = 8.69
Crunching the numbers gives 0.432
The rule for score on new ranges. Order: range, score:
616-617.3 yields 0.427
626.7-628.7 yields 0.437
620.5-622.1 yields 0.434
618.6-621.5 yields 0.438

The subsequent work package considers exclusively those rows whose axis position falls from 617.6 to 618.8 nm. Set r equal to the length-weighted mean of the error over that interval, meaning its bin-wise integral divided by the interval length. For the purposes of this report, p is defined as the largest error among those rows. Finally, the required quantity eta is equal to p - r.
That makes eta 1.13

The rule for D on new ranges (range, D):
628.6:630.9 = 0.74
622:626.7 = 0.44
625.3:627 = 0.55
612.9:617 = 0.62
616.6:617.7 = 0.56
